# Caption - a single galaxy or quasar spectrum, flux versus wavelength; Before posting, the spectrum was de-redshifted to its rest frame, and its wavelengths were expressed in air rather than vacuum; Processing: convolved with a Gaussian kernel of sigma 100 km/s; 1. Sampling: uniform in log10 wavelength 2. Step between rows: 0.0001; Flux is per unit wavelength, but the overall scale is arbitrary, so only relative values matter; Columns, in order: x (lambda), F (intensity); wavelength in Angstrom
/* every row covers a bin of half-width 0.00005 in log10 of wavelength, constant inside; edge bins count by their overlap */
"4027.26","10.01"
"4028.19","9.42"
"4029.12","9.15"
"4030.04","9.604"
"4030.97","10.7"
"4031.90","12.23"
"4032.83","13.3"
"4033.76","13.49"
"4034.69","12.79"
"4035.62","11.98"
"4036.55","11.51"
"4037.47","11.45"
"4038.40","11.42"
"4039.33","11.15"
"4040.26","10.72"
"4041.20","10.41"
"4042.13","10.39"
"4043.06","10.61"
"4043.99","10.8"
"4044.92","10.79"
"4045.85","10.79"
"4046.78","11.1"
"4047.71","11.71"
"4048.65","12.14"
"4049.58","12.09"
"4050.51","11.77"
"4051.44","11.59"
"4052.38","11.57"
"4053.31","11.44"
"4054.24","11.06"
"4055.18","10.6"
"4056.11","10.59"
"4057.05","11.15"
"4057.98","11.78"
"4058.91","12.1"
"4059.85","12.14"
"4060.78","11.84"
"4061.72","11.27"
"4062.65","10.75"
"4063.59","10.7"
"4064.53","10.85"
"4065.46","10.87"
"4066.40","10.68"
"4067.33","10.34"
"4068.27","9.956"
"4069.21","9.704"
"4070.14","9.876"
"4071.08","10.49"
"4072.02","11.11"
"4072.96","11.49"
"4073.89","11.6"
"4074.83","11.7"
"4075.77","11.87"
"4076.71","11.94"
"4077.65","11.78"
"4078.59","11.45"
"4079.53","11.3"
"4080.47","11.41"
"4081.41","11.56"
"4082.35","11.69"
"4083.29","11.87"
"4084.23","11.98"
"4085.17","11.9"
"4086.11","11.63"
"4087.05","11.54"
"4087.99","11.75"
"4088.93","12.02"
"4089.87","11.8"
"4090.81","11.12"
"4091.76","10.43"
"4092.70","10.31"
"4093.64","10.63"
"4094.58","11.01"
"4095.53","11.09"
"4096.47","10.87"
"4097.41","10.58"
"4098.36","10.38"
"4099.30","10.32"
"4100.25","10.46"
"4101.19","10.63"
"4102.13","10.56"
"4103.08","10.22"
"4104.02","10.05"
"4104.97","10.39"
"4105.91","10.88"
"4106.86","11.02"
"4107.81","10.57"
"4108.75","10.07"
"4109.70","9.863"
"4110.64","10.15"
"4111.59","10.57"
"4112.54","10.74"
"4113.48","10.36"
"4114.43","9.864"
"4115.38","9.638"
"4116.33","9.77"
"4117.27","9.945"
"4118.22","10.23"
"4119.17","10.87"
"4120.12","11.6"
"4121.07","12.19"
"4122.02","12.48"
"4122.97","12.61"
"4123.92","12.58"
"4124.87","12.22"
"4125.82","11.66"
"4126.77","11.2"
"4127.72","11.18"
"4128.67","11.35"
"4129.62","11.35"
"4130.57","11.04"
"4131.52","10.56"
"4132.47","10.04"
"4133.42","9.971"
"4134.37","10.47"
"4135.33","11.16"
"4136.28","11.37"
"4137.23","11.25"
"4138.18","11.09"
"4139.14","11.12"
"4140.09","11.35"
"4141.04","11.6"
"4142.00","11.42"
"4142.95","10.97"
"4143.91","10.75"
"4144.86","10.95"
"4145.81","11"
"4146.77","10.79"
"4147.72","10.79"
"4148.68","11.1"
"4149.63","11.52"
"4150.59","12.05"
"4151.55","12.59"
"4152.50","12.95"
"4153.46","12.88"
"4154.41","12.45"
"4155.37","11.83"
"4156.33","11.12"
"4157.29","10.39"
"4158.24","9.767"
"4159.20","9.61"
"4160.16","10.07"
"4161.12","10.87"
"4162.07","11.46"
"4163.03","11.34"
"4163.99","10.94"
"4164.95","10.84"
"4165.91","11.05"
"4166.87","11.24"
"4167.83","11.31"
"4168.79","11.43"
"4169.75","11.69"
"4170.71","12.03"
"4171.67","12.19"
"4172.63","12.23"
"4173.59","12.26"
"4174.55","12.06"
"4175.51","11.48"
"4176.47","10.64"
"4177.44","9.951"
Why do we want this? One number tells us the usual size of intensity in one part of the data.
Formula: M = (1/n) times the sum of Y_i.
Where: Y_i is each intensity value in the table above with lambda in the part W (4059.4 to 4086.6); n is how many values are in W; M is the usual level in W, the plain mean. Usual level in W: 11.2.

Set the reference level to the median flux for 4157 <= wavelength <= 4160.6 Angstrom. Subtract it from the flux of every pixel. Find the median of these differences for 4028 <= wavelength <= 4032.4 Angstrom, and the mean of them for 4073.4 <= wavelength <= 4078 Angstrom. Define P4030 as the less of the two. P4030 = -0.31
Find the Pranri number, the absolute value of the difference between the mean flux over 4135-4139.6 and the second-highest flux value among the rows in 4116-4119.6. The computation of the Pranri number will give 0.97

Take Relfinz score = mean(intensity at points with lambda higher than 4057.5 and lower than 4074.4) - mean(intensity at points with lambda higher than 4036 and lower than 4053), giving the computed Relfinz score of -0.25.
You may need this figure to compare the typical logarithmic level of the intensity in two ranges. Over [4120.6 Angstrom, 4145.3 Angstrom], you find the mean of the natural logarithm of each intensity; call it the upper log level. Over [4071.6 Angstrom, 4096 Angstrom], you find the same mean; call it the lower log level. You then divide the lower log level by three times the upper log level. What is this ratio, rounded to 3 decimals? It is 0.335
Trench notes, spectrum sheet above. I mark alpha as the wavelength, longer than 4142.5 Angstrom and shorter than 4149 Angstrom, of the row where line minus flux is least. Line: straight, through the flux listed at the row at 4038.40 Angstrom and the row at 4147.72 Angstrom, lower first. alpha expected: 4148.68 Angstrom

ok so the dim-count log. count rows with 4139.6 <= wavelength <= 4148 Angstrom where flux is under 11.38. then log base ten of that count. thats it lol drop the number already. 0.85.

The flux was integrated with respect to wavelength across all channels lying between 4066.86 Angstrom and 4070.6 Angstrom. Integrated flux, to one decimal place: 37.4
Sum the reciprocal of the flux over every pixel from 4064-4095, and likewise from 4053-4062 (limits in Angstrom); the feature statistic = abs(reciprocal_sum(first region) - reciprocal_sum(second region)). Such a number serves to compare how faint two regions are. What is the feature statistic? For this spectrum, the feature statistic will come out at 2.1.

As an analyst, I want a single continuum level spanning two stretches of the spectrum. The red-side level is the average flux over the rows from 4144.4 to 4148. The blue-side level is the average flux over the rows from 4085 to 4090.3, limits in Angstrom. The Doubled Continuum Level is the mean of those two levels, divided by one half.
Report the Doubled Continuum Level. 22.7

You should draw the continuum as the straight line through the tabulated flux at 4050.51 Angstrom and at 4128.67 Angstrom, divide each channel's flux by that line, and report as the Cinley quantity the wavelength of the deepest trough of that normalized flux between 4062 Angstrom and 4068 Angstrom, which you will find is 4067.33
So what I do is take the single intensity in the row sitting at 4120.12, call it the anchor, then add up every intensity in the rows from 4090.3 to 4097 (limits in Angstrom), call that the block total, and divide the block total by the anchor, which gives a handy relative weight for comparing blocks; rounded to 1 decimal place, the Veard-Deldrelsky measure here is 6.5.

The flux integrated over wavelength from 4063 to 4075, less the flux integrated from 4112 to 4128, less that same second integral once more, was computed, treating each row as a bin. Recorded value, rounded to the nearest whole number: -228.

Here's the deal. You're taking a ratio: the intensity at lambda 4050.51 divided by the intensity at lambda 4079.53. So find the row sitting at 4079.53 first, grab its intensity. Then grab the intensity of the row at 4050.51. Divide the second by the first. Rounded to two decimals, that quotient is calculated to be 1.04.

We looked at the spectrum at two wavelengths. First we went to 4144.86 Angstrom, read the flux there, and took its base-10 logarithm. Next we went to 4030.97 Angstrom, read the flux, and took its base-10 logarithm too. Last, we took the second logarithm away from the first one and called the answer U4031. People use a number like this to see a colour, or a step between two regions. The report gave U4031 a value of 0.010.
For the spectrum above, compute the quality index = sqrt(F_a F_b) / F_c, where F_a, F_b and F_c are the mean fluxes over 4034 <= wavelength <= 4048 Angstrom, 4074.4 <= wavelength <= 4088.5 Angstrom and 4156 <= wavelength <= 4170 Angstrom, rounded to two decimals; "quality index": 1.05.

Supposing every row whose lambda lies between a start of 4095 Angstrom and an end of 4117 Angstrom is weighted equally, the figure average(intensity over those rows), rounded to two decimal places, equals 10.39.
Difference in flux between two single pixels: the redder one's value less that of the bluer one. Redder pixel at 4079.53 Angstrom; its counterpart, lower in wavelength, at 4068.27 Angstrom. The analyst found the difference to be 1.3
